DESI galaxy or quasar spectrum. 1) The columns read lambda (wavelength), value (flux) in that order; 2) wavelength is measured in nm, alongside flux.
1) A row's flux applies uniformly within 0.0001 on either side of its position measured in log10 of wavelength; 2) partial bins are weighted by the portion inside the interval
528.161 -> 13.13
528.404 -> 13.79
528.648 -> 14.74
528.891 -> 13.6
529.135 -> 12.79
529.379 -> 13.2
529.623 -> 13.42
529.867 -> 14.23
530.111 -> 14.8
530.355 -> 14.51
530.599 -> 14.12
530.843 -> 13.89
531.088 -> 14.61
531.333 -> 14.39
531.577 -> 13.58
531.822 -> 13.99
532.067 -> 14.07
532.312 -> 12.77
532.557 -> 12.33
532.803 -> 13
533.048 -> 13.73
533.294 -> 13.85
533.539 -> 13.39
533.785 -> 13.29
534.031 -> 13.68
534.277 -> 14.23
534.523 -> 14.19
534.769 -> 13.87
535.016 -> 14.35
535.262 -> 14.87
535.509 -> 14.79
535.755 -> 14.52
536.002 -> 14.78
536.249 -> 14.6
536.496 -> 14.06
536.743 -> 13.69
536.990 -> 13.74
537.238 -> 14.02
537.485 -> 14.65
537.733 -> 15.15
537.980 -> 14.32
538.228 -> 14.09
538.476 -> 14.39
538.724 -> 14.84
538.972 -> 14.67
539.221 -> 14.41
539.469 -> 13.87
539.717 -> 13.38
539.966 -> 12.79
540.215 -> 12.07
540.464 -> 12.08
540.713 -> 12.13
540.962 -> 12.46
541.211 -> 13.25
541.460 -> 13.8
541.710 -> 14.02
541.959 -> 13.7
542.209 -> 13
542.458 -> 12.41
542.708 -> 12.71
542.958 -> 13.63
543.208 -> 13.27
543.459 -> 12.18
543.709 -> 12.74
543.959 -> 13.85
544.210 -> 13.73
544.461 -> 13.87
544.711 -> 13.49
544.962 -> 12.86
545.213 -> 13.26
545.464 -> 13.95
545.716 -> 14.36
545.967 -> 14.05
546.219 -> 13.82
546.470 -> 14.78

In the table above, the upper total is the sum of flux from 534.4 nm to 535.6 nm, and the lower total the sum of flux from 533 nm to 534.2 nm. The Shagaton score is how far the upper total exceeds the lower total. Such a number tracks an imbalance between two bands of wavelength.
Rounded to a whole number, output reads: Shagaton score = 4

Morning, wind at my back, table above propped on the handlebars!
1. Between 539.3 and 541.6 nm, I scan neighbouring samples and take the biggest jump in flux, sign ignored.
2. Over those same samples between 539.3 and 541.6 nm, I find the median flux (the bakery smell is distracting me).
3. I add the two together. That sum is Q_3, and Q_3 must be 13.6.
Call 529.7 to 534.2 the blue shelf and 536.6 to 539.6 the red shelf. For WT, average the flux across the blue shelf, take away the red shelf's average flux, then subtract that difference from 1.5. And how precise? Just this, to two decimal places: 2.03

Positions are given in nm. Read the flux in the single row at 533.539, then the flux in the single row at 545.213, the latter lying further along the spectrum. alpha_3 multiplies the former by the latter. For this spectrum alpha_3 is 178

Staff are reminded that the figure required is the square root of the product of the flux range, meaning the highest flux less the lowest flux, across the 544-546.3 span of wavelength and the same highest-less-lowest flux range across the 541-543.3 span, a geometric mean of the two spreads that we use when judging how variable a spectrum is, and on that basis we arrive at 1.6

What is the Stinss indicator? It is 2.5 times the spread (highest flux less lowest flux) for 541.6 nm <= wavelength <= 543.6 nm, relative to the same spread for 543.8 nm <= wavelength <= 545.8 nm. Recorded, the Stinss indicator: 3.1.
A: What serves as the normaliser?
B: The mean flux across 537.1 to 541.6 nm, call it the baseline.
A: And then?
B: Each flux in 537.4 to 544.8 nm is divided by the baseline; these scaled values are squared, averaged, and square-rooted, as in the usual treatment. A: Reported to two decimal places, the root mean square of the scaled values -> 0.99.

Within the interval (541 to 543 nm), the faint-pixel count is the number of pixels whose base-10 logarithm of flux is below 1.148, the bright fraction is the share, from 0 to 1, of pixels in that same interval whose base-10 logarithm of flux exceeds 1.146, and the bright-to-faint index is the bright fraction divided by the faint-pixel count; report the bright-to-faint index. 0.016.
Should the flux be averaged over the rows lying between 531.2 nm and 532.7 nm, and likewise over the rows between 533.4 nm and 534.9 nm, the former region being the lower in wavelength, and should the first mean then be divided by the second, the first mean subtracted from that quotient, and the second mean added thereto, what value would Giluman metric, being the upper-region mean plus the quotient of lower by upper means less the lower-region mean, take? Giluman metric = 1.2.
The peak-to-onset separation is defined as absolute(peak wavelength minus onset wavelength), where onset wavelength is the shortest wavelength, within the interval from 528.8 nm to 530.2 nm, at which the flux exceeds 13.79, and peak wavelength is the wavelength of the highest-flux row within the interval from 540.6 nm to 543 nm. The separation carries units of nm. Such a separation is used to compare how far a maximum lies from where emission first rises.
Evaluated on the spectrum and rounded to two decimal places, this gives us 11.84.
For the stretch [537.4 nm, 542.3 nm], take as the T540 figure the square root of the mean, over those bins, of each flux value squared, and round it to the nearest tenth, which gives 13.7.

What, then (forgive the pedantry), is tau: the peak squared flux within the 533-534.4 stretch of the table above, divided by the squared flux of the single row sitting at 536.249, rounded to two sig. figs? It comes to 0.95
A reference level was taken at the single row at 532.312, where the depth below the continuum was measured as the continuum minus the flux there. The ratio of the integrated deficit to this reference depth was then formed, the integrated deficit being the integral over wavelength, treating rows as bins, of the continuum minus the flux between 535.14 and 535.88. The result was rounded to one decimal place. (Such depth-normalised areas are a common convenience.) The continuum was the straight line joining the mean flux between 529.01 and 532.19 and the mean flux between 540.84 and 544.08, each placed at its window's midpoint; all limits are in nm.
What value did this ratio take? -0.7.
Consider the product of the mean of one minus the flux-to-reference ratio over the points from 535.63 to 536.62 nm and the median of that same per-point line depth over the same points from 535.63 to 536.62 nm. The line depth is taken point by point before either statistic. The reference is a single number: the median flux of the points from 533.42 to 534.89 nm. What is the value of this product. 0.0030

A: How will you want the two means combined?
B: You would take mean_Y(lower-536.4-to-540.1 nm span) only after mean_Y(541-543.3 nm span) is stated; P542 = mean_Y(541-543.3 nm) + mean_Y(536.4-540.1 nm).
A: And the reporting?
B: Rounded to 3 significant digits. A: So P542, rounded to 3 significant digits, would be 27.4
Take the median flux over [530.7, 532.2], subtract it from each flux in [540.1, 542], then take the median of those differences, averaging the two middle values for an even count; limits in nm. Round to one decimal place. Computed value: -1.2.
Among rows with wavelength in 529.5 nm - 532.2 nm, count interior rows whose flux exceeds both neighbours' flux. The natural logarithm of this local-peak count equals 0.69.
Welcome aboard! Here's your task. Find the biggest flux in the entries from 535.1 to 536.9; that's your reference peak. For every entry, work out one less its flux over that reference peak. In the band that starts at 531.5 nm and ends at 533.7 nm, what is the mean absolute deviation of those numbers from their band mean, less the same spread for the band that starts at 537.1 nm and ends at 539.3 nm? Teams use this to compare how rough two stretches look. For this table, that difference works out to 0.013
